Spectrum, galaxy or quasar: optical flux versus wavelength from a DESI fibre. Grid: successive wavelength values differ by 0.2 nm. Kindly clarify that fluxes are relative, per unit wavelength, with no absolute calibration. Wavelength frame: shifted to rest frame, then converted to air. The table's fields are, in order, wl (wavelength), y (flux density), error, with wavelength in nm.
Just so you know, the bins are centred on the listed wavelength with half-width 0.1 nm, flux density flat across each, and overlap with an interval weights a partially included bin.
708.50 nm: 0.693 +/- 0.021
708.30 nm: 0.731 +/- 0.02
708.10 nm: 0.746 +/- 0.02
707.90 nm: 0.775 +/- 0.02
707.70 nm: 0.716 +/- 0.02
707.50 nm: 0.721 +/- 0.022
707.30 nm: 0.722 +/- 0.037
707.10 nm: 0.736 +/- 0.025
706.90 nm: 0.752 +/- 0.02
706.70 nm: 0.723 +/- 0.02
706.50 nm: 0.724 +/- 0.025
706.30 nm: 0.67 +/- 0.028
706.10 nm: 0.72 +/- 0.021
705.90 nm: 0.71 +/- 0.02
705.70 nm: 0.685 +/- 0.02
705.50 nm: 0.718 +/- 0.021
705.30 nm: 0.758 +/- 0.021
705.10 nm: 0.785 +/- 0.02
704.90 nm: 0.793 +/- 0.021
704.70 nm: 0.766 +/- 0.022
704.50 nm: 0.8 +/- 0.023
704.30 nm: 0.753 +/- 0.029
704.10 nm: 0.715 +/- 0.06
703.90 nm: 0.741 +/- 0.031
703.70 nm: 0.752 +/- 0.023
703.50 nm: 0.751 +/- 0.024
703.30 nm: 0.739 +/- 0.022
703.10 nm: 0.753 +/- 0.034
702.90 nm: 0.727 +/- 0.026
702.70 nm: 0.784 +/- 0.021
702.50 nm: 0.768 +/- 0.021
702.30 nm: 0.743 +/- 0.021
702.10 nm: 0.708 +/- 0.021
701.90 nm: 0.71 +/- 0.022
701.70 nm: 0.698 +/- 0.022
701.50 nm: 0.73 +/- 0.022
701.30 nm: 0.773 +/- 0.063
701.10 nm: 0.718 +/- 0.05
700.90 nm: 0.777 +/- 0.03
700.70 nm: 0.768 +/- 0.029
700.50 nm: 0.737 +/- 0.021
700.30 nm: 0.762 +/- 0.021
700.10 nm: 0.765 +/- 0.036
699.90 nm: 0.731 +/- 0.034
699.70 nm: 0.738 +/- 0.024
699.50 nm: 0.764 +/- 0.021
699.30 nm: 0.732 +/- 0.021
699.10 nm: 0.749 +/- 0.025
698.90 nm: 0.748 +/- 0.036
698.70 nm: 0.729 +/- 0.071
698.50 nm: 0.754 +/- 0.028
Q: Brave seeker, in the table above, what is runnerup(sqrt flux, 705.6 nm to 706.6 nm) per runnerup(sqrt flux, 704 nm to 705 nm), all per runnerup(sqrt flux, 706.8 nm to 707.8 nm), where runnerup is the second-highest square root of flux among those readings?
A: 1.11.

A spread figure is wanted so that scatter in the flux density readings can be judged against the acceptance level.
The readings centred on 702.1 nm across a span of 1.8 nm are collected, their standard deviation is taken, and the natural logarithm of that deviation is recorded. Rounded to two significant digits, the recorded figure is -3.5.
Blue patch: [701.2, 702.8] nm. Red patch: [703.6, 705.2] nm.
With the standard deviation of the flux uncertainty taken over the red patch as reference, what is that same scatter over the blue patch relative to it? 1.1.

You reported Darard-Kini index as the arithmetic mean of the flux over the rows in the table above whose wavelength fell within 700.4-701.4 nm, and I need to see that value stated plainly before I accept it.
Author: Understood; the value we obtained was 0.755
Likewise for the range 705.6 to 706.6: 0.702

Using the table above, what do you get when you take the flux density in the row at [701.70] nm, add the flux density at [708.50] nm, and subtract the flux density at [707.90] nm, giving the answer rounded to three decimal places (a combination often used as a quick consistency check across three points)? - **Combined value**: 0.616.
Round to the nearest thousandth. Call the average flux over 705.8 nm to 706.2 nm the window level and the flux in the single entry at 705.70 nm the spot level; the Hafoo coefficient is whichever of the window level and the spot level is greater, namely 0.715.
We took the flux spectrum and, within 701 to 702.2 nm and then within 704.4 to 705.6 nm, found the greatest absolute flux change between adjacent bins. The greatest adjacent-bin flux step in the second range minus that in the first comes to -0.015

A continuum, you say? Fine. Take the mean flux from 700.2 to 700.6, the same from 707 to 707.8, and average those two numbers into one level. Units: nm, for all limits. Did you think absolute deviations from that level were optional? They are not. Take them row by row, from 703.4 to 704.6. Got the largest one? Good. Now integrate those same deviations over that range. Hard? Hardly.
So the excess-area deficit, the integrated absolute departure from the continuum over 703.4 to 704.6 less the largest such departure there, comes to -0.036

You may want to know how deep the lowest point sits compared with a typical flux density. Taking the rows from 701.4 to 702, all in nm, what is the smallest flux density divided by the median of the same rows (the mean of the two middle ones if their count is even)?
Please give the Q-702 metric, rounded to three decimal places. 0.983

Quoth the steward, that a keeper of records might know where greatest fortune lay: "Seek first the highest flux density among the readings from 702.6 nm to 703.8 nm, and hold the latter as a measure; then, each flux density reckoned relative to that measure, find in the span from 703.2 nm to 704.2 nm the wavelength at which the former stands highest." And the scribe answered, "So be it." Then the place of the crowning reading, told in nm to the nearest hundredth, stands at 703.70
